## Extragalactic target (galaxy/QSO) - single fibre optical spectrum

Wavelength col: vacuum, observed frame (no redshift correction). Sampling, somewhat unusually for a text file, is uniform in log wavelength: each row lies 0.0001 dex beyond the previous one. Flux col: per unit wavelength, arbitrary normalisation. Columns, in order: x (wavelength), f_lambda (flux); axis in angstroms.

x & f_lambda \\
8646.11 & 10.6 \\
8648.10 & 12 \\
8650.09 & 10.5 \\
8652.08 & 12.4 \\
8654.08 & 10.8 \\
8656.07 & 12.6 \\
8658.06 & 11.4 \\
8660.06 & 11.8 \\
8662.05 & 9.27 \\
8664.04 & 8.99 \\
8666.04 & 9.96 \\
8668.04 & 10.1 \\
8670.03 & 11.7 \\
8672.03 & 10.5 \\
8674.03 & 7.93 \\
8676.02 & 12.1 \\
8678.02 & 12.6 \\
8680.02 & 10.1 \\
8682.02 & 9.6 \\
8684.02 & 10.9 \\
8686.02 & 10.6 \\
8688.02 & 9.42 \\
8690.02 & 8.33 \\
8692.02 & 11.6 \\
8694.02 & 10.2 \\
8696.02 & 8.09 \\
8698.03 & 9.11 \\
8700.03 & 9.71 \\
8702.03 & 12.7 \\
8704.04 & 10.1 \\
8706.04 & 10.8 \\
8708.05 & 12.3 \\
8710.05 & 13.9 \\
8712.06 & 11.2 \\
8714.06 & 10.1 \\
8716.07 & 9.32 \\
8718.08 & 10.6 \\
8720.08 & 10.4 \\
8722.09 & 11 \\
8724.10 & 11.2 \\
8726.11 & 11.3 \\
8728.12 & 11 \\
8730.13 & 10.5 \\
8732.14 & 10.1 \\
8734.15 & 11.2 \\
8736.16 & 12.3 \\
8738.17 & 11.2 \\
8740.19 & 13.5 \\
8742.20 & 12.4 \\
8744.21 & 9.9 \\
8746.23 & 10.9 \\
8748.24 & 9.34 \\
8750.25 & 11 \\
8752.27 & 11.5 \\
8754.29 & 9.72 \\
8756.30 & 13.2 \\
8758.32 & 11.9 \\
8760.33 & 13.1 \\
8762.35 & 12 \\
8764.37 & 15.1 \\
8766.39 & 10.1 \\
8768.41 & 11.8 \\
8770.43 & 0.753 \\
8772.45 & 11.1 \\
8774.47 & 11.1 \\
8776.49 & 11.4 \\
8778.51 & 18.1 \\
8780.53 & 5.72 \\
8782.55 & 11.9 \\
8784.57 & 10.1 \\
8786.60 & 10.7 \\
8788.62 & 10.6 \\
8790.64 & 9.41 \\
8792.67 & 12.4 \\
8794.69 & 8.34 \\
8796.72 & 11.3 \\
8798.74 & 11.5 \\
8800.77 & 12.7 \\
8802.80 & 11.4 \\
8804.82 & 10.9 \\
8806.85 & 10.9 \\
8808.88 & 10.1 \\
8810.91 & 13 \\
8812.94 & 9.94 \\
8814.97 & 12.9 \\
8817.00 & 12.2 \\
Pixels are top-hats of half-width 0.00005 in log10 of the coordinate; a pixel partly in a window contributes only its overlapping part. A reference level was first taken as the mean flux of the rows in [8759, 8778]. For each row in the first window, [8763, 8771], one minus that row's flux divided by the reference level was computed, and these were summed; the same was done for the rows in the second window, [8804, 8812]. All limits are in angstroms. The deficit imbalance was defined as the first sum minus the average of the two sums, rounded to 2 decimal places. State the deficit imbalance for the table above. 0.33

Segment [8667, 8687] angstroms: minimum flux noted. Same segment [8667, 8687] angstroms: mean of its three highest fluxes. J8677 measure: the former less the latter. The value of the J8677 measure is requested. -4.2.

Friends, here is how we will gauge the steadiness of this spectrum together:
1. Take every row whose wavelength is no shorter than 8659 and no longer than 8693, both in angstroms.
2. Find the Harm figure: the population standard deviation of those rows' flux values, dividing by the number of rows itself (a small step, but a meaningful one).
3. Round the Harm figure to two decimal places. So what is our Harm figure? 1.30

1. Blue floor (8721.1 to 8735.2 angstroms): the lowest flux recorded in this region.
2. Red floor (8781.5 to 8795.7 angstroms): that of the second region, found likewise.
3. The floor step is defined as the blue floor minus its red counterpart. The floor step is 1.8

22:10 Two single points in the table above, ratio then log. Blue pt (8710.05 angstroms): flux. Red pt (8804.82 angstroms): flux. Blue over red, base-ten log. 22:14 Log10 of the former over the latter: 0.11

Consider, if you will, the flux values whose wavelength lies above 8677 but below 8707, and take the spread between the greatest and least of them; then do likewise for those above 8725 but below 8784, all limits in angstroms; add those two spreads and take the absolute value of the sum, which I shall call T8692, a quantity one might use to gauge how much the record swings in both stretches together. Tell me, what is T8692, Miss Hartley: 22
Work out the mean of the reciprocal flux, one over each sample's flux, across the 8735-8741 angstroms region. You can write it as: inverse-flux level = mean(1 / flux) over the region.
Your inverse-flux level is 0.082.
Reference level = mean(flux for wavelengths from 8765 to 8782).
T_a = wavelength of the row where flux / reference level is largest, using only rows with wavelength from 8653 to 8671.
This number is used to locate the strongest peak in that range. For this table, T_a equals 8656.07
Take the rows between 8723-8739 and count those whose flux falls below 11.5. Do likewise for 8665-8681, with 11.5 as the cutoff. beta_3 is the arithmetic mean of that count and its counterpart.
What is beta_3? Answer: 6.0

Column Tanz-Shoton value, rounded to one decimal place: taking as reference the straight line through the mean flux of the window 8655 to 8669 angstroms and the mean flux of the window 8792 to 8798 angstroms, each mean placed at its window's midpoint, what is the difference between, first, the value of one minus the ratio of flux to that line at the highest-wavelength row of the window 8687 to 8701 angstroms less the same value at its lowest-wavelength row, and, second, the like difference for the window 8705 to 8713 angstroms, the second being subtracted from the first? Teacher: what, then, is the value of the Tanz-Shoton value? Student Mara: 0.0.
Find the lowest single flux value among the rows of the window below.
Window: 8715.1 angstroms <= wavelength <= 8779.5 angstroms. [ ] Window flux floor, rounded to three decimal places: 0.753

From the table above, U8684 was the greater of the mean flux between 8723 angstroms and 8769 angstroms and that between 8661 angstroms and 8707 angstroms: 11.5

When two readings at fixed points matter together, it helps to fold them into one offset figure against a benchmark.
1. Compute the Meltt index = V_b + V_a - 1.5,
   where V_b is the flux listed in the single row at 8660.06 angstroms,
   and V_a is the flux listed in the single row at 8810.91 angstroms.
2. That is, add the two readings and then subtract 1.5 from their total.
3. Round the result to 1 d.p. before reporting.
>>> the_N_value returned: 23.3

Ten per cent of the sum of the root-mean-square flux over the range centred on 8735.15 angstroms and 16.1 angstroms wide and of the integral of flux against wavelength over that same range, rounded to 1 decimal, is 19.7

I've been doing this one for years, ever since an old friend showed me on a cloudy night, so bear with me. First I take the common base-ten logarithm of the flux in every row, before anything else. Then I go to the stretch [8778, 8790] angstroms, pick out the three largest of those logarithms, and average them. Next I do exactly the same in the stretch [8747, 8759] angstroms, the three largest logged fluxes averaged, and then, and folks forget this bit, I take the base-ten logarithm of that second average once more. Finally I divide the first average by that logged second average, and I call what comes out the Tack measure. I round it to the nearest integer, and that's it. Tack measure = 31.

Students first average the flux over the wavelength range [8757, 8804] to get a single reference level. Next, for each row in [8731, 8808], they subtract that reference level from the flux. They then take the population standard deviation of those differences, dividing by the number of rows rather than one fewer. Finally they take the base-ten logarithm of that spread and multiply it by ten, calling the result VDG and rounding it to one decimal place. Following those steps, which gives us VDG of 4.1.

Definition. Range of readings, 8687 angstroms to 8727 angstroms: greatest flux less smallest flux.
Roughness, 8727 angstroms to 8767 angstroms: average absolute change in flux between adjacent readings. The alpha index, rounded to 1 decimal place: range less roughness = 4.1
